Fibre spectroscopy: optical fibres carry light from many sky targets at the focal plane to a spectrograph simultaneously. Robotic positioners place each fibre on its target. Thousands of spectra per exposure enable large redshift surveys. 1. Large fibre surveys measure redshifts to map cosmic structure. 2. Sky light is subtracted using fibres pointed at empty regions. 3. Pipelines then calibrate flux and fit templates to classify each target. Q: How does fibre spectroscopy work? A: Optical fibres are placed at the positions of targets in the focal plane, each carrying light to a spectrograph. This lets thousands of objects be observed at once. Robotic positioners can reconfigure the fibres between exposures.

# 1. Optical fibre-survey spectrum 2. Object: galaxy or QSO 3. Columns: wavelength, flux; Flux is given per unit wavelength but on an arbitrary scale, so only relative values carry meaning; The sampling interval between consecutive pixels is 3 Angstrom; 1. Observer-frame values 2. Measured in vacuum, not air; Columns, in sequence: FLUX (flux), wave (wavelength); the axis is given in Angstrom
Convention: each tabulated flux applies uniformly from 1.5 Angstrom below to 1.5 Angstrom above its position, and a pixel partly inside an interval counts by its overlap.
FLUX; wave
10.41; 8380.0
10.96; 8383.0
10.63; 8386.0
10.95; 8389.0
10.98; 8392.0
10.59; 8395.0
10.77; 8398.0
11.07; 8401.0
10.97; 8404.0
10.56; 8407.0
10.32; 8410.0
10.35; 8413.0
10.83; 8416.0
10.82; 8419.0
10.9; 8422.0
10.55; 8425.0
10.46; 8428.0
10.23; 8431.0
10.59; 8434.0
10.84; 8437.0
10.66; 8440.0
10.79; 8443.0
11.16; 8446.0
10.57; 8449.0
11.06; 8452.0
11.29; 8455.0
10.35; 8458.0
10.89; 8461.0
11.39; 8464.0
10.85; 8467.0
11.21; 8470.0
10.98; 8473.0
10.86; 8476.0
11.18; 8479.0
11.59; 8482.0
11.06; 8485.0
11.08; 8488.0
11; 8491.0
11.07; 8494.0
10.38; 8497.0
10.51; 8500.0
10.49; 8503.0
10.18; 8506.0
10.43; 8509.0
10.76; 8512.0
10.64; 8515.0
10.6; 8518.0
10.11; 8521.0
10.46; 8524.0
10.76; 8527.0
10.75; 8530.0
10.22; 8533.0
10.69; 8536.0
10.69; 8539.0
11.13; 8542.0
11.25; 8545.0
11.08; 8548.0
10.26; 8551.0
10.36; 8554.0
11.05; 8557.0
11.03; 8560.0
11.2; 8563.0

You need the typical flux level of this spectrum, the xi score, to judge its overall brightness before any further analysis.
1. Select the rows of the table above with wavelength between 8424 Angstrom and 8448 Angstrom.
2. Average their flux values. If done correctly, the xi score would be 10.7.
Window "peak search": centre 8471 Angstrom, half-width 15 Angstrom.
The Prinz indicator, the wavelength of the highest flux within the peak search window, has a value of 8482.0 Angstrom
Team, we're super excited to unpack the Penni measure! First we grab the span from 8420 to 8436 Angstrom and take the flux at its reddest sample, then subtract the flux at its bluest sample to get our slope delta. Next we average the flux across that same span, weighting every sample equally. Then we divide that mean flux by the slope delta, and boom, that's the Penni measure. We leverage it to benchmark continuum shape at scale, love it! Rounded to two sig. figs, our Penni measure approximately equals -34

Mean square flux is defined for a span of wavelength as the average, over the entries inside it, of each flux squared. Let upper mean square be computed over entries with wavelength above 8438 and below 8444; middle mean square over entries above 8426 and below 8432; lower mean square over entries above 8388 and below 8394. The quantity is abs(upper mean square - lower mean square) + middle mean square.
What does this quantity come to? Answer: 112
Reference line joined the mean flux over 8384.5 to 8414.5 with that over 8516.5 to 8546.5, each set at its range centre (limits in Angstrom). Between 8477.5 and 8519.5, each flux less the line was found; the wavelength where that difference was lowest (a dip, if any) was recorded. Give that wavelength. 8506.0 Angstrom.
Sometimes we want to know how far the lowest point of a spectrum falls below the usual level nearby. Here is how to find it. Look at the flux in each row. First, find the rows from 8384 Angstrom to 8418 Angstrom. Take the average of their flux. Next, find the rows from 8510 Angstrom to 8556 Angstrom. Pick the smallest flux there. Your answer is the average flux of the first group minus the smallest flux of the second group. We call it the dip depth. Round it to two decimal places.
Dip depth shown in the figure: 0.62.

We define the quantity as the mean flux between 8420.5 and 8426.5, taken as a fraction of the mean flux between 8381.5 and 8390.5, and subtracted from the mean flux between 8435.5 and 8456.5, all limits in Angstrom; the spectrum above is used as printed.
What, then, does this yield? 9.9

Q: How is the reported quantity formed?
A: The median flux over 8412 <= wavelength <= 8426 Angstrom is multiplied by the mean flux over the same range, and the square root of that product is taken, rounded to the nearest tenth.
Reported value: 10.8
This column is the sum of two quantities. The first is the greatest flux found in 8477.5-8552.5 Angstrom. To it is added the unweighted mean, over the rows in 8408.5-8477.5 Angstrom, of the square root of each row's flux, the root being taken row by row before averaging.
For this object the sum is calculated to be 14.9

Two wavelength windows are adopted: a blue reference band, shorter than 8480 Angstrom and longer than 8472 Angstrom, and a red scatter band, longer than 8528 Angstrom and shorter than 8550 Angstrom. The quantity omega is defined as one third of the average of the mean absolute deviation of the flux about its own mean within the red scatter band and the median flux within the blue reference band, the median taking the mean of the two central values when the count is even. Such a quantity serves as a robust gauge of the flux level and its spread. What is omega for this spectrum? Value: 1.88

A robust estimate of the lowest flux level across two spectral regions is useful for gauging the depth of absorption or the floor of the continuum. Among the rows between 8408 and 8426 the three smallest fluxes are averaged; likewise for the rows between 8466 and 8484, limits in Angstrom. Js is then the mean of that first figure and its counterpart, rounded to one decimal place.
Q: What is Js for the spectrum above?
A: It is 10.7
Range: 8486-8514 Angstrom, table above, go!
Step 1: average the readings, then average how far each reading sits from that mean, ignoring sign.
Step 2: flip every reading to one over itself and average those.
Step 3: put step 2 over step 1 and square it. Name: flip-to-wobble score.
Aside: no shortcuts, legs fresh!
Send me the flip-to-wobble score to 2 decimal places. 0.11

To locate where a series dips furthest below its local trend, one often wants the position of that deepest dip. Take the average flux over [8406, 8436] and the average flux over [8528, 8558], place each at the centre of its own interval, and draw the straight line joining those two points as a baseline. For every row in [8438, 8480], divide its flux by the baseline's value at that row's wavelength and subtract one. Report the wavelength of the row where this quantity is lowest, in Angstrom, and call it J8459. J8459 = 8458.0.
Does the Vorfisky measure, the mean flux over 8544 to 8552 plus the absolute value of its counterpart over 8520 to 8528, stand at 21.3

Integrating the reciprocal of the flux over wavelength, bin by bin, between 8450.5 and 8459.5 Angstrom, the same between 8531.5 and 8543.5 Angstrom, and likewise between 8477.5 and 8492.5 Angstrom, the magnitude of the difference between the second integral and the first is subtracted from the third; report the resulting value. 1.04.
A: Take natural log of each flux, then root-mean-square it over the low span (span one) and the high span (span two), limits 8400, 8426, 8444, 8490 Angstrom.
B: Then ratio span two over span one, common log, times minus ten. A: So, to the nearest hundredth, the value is -0.05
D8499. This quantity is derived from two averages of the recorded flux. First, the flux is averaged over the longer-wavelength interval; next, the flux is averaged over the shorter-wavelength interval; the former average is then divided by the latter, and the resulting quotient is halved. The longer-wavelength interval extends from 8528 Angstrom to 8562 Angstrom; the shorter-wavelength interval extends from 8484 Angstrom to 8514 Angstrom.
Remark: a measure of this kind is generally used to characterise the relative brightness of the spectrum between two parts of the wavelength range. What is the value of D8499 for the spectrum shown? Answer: 0.504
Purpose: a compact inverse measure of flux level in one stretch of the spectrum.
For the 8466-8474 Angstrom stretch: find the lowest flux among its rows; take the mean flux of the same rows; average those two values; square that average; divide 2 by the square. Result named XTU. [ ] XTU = 0.0167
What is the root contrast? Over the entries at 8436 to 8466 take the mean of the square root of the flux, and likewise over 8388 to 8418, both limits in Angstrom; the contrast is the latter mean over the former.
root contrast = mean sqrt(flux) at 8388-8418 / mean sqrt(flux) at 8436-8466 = 0.993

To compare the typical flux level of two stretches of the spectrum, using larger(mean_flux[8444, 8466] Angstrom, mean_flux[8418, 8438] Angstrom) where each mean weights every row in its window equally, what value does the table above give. 11.0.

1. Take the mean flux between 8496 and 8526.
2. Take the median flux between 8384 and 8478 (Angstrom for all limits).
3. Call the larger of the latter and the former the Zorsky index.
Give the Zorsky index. 10.8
